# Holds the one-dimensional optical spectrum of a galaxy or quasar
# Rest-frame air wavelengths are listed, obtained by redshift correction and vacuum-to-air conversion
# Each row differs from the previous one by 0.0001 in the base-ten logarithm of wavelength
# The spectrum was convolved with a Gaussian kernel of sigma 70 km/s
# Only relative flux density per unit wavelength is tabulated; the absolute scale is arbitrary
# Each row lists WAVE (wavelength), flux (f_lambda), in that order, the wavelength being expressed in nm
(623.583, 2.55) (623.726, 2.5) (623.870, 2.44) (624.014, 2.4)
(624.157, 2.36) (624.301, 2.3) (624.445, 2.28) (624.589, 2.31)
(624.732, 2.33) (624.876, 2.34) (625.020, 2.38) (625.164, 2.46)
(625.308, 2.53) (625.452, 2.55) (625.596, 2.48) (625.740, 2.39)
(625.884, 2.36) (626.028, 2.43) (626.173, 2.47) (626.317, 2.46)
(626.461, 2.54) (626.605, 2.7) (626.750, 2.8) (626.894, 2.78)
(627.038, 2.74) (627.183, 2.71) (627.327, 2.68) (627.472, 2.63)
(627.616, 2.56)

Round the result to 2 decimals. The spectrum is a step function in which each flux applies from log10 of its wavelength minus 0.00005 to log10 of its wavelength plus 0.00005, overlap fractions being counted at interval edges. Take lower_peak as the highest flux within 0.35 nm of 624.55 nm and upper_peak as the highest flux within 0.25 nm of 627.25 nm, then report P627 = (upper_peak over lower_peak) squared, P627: 1.37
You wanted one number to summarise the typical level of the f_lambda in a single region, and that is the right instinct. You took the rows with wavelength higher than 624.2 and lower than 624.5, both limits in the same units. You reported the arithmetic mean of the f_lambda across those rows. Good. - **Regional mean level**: 2.29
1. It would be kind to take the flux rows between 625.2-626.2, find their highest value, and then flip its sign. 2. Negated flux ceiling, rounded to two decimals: -2.55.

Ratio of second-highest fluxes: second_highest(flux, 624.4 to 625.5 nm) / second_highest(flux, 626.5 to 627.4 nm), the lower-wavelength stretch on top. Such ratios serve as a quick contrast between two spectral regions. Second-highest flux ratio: 0.91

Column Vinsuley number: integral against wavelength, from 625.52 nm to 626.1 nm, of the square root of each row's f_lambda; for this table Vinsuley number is 0.90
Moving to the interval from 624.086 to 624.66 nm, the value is 0.87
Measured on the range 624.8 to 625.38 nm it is 0.90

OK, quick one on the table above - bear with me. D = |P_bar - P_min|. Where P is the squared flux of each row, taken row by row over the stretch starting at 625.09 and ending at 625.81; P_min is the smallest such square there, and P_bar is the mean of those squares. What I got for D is 0.451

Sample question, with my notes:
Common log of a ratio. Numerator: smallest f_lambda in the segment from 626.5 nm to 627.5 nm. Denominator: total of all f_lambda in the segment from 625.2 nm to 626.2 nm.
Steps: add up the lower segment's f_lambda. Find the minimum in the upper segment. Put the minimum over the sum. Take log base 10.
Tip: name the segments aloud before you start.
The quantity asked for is -0.816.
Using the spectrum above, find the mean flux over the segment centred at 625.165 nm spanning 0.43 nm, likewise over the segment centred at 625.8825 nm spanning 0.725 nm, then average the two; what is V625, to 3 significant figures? 2.44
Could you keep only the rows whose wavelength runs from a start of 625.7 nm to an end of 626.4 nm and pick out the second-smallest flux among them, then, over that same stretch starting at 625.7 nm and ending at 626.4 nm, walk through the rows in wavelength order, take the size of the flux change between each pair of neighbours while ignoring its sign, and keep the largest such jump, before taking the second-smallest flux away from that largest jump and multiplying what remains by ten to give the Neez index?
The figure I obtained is -23.2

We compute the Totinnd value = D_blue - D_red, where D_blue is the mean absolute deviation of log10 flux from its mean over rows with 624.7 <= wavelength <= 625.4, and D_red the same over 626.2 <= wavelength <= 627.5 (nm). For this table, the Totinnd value -0.0016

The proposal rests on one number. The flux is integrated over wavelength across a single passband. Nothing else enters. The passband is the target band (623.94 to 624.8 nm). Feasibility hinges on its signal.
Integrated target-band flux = 2.01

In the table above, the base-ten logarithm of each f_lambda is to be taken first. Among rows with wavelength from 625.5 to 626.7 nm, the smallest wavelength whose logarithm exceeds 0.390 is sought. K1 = 625.596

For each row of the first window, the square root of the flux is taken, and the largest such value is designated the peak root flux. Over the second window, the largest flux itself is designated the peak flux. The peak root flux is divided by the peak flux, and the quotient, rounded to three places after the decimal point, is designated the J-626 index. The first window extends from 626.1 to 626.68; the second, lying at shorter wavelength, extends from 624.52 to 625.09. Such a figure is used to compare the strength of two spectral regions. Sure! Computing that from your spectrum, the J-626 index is 0.690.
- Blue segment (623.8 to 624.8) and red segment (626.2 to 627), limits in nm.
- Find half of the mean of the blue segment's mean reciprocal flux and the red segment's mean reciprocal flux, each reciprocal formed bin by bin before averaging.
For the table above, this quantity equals 0.201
